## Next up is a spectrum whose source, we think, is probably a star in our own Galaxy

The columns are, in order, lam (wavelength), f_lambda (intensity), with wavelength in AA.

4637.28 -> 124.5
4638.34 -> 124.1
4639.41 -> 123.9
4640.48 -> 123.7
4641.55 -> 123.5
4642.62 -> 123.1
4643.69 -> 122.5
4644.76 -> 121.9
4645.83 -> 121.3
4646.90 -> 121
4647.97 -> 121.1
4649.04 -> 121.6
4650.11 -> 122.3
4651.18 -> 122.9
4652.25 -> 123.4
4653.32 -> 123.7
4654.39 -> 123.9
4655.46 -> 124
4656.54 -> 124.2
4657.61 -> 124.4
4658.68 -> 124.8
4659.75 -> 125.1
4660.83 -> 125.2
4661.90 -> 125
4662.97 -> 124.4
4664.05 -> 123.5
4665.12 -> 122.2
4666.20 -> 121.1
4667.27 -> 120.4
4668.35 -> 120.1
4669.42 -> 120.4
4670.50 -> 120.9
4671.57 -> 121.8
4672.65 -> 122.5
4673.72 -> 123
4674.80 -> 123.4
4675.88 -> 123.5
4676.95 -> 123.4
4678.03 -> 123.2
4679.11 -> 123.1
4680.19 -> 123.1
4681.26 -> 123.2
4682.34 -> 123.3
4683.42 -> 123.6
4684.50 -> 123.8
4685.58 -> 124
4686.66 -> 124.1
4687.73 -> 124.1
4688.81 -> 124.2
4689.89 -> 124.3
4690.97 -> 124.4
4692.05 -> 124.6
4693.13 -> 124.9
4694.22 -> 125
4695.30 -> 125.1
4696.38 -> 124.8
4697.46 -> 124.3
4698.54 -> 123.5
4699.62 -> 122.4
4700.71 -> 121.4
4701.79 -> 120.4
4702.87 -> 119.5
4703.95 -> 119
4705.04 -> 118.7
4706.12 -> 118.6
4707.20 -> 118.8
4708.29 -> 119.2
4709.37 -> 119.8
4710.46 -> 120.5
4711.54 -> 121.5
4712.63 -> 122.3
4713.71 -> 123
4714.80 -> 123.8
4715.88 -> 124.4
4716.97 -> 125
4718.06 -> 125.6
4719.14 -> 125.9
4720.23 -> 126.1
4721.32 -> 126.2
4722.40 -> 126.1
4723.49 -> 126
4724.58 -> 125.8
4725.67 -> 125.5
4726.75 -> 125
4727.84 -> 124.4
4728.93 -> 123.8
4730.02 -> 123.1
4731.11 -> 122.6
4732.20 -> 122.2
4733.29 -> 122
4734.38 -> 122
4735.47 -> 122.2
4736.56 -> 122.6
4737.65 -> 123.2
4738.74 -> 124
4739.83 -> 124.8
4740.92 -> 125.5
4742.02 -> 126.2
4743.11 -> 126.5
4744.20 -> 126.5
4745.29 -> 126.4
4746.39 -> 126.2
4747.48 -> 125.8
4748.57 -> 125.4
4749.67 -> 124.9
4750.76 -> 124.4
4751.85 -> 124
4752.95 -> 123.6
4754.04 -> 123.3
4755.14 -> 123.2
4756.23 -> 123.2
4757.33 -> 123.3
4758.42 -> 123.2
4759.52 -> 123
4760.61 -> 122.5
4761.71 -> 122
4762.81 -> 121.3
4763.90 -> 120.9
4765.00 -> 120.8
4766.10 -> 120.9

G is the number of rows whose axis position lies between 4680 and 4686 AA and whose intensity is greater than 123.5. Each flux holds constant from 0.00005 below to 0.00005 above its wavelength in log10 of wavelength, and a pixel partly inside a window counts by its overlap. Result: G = 3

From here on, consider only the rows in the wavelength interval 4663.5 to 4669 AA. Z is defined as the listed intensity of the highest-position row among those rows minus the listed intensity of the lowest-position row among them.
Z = -3.4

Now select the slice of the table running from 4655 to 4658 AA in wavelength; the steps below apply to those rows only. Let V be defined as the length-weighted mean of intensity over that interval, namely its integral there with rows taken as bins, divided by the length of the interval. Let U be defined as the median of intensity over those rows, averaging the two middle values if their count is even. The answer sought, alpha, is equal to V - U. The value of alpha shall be -0.24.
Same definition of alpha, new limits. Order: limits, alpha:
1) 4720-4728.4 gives -0.24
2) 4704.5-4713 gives 0.37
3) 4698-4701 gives -0.08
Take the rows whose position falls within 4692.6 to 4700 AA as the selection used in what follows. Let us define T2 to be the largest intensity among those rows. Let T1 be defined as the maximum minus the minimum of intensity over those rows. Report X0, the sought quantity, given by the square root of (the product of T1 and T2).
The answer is 18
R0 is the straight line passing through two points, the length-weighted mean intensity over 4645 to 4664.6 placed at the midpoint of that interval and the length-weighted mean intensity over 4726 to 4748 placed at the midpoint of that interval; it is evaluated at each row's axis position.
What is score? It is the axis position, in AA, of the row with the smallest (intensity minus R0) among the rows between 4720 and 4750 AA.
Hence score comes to 4734.38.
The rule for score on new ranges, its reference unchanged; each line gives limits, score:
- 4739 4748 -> 4739.83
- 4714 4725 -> 4714.80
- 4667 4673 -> 4668.35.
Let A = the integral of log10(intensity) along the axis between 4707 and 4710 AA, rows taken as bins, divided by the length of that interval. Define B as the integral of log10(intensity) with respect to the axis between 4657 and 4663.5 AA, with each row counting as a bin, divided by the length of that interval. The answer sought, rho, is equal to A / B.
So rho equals 0.99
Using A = 2.07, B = 2.10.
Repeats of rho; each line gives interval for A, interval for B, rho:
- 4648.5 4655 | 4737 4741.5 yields 1.00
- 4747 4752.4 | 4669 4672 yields 1.01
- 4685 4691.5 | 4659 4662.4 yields 1.00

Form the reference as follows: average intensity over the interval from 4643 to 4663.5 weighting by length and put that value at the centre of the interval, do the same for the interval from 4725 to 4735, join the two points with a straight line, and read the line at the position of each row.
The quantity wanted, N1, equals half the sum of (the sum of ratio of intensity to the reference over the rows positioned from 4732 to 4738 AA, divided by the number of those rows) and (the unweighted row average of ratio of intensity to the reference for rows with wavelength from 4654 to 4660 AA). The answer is 1.00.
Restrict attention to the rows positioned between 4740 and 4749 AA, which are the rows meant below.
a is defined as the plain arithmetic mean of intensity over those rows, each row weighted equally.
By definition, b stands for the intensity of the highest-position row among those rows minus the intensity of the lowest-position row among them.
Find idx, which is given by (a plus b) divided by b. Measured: -1260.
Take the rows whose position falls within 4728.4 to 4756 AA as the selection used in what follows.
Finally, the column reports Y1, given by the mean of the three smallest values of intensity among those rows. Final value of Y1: 122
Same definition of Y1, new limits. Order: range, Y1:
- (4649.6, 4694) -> 120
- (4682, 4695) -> 124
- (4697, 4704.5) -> 120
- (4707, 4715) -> 119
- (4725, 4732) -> 123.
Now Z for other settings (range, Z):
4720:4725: -0.3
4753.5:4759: -0.1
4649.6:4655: 1.6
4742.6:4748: -0.7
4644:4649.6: -0.3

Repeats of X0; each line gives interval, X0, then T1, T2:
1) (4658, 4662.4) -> 7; 0.4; 125.2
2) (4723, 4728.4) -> 14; 1.6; 126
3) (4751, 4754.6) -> 9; 0.7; 124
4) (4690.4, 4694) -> 8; 0.5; 124.9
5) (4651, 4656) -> 12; 1.1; 124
